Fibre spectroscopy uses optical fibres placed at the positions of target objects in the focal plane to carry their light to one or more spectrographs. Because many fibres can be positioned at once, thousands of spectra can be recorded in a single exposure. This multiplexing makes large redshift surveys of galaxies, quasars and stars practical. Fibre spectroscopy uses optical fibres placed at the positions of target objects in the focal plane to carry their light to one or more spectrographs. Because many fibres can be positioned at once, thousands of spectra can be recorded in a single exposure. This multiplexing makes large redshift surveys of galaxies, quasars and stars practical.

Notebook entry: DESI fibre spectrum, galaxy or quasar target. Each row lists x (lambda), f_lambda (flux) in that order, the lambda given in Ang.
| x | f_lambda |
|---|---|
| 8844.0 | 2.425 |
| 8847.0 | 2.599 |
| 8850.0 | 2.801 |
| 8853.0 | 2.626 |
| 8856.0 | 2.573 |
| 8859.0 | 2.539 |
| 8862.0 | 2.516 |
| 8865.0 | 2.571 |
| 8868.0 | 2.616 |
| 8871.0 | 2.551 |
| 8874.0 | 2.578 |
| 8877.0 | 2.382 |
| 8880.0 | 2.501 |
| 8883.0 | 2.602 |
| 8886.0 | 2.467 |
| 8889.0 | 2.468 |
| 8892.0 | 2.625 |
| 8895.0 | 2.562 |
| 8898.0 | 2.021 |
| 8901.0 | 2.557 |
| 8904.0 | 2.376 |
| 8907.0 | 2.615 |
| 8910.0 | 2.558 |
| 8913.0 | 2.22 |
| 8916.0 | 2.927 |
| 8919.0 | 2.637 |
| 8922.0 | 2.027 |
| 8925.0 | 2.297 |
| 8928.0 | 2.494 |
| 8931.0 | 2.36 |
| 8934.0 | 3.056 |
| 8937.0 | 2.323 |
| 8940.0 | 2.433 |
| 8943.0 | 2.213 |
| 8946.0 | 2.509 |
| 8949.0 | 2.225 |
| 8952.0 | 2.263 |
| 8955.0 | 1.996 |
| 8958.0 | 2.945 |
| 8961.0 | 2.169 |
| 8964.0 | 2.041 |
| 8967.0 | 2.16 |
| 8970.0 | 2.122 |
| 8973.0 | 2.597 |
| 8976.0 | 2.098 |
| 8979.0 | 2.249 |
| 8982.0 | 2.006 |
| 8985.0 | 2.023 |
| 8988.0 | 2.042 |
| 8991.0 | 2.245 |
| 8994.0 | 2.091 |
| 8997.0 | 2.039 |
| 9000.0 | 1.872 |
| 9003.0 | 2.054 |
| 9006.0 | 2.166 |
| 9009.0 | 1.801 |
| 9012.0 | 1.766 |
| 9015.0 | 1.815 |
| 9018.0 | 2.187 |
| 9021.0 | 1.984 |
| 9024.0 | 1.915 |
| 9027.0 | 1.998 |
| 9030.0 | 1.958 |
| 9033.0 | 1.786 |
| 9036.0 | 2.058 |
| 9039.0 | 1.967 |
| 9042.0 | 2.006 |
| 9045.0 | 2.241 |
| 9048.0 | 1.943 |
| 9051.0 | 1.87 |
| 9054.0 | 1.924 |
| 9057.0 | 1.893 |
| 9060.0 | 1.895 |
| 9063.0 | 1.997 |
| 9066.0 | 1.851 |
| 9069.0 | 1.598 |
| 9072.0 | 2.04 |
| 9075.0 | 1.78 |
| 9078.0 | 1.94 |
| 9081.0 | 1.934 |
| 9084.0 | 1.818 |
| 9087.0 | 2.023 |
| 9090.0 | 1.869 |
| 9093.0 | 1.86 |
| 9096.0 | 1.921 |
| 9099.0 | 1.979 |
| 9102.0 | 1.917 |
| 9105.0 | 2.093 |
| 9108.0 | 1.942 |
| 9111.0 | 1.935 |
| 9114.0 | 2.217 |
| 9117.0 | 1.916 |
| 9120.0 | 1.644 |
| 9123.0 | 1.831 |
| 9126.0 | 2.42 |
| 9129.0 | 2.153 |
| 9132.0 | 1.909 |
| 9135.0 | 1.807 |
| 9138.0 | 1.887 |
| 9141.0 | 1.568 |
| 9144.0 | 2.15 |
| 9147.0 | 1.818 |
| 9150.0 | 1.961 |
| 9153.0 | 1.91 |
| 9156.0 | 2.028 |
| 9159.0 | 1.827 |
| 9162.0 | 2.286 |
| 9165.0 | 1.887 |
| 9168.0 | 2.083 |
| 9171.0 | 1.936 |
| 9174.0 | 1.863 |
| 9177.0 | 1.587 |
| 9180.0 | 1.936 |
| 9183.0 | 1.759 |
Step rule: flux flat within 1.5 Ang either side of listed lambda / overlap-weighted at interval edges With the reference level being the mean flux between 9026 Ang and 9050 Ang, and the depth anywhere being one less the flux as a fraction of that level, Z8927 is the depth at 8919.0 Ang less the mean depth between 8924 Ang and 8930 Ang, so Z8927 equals -0.12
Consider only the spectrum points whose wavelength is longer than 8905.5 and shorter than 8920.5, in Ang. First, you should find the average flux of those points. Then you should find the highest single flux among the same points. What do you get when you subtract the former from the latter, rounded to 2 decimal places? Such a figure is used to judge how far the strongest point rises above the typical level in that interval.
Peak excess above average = 0.34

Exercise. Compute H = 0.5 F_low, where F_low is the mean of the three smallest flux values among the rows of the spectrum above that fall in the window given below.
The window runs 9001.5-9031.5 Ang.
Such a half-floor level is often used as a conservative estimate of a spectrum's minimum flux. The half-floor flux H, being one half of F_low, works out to 0.90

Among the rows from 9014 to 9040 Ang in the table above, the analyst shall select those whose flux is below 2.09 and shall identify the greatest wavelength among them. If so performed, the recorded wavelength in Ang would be 9039.0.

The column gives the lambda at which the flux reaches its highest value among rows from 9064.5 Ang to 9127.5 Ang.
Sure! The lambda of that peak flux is 9126.0 Ang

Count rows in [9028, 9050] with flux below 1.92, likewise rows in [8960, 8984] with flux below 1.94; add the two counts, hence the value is 1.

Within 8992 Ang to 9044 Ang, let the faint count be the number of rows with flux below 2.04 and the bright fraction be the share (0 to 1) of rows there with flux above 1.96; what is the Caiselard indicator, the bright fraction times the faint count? 7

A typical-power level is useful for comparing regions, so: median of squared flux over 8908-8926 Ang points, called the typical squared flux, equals 5.91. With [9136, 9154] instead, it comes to 3.60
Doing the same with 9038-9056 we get 3.82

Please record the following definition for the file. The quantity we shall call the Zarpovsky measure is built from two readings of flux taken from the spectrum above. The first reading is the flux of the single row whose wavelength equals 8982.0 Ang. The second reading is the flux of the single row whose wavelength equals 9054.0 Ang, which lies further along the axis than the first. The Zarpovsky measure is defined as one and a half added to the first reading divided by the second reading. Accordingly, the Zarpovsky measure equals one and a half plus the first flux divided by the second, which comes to 2.54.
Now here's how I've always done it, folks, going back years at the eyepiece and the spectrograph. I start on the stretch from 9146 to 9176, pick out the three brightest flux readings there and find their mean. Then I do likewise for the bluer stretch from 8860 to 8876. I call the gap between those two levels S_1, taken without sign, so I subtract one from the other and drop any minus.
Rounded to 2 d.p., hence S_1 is 0.46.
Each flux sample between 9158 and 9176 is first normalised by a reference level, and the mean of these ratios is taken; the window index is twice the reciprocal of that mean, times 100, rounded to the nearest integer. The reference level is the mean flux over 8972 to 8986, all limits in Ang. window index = 222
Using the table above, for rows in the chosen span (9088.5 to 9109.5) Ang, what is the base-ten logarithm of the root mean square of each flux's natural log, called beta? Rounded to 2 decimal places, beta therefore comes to -0.18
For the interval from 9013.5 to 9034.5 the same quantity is -0.18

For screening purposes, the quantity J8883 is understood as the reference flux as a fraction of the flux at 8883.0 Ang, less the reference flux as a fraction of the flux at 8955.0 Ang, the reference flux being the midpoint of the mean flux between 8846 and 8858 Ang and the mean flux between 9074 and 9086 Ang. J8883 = -0.26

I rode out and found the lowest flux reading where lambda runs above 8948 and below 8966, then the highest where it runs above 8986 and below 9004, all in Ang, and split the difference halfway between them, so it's 2.12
